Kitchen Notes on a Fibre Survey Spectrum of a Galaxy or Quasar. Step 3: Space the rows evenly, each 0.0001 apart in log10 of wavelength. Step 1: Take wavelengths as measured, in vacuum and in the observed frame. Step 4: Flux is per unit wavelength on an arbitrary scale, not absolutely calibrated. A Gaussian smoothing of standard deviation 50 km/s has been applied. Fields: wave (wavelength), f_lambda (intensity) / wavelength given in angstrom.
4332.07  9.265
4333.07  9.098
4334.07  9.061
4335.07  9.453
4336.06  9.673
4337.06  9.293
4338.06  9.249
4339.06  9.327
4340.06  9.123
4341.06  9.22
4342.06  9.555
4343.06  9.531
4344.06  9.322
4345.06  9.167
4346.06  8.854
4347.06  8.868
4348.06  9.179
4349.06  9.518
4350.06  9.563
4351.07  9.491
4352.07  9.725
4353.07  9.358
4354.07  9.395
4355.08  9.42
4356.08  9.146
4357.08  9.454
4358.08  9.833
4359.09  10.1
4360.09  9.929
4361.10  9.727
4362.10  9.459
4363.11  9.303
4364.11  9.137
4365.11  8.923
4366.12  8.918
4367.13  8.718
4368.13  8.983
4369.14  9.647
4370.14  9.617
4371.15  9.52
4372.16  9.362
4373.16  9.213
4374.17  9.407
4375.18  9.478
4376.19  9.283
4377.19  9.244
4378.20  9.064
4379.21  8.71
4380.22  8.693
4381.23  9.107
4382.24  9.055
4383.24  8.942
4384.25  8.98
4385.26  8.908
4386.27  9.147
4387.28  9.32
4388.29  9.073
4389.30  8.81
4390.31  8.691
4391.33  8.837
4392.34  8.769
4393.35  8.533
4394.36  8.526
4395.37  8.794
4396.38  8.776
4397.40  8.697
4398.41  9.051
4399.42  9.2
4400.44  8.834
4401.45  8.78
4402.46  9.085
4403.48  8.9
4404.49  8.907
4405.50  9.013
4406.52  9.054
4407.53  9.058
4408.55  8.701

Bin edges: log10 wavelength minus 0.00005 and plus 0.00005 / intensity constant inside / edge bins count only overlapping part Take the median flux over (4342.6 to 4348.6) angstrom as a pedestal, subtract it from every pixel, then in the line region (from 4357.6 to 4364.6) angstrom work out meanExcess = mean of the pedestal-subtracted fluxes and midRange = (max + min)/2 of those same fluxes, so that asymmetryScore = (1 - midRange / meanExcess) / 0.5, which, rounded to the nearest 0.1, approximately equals 0.1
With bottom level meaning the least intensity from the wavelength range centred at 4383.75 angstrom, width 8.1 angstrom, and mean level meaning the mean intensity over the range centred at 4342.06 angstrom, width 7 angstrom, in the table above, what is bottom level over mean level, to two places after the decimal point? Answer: 0.93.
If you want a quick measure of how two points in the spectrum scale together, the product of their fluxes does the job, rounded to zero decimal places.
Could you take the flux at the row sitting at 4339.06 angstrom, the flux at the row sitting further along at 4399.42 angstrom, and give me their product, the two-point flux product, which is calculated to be 86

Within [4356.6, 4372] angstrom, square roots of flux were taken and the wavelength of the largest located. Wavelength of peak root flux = 4359.09 angstrom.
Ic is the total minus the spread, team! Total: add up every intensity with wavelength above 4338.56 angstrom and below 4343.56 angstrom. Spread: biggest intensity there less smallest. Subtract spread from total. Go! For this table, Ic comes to 46.3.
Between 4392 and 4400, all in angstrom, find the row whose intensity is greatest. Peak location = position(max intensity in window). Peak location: 4399.42 angstrom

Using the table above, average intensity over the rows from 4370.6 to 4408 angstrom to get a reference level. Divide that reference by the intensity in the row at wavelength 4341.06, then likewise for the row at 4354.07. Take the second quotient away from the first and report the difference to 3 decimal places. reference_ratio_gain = 0.018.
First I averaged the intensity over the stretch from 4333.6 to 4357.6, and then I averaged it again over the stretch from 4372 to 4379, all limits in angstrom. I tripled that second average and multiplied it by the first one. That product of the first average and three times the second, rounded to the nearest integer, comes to 260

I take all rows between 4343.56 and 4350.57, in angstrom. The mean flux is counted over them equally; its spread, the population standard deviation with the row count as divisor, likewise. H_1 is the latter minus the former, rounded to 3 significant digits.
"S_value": -8.95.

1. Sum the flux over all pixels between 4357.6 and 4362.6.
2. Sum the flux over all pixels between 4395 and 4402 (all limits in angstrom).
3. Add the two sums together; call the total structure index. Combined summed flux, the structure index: 111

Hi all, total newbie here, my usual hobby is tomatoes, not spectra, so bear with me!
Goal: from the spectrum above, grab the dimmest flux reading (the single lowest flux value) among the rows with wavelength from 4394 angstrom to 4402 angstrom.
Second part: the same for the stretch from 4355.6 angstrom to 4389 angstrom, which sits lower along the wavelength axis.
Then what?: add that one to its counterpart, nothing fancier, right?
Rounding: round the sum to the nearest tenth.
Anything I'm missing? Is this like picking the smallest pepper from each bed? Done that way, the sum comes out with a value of 17.2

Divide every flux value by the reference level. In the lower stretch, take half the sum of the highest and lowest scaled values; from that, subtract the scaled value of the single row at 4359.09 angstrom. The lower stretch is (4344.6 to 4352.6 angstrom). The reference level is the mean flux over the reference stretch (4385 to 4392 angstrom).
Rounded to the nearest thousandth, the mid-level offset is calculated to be -0.090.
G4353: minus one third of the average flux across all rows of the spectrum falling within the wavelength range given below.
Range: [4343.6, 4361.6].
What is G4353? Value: -3.15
